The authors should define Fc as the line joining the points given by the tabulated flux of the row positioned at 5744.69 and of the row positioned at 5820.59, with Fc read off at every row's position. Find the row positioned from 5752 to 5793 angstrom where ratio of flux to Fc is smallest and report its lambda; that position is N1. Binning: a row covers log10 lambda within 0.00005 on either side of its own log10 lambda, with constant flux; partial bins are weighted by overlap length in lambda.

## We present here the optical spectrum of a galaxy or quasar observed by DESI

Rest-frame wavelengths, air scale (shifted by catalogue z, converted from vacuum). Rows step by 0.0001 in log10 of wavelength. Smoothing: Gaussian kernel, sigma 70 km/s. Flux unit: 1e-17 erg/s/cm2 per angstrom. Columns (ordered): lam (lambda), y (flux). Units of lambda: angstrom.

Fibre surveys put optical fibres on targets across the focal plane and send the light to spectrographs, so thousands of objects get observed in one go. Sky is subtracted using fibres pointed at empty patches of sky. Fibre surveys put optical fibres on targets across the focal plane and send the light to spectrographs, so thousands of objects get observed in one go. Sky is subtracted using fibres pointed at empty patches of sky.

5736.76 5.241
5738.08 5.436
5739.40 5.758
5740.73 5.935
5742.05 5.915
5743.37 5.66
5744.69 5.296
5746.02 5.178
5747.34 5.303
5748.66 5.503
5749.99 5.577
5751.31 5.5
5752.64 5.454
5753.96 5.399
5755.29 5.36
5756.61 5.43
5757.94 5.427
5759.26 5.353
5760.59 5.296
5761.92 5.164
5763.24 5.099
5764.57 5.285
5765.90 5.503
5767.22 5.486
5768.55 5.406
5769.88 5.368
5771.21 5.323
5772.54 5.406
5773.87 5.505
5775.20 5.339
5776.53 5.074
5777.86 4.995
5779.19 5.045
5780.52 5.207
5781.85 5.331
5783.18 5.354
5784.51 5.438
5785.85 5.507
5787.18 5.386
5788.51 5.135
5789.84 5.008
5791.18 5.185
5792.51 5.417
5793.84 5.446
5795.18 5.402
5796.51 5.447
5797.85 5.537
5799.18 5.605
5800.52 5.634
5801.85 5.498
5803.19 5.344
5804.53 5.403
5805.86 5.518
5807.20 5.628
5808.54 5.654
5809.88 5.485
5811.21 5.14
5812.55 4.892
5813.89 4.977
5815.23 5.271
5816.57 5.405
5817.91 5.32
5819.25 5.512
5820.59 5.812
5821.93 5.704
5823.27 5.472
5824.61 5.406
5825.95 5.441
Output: 5789.84 angstrom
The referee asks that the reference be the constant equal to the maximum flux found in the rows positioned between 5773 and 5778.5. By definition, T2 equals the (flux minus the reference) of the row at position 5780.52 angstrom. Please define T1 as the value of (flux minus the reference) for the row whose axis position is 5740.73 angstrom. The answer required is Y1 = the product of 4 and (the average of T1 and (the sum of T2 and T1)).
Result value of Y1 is 1.1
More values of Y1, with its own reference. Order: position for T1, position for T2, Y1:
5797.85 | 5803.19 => -0.2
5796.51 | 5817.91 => -0.6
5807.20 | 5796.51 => 0.4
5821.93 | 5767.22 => 0.8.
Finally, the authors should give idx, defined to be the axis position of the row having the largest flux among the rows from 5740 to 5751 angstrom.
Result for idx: 5740.73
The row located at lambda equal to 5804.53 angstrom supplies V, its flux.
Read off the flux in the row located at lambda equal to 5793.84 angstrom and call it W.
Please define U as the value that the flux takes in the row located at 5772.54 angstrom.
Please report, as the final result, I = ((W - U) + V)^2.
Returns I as 30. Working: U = 5.406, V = 5.403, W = 5.446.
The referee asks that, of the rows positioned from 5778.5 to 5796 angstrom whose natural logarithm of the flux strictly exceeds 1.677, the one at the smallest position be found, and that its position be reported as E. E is 5783.18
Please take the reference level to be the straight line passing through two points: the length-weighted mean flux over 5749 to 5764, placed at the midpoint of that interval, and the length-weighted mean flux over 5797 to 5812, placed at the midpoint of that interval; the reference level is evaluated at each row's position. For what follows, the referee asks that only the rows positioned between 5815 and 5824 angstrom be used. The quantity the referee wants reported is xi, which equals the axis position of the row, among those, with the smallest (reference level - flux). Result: 5820.59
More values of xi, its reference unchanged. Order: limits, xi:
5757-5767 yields 5765.90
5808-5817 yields 5808.54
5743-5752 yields 5743.37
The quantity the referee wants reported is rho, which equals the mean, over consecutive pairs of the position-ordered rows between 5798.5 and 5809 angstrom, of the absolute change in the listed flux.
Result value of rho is 0.090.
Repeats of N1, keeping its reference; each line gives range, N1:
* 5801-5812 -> 5811.21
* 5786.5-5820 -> 5812.55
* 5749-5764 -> 5763.24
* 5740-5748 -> 5746.02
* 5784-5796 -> 5789.84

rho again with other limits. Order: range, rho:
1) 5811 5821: 0.191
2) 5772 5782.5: 0.135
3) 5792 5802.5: 0.063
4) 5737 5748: 0.197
